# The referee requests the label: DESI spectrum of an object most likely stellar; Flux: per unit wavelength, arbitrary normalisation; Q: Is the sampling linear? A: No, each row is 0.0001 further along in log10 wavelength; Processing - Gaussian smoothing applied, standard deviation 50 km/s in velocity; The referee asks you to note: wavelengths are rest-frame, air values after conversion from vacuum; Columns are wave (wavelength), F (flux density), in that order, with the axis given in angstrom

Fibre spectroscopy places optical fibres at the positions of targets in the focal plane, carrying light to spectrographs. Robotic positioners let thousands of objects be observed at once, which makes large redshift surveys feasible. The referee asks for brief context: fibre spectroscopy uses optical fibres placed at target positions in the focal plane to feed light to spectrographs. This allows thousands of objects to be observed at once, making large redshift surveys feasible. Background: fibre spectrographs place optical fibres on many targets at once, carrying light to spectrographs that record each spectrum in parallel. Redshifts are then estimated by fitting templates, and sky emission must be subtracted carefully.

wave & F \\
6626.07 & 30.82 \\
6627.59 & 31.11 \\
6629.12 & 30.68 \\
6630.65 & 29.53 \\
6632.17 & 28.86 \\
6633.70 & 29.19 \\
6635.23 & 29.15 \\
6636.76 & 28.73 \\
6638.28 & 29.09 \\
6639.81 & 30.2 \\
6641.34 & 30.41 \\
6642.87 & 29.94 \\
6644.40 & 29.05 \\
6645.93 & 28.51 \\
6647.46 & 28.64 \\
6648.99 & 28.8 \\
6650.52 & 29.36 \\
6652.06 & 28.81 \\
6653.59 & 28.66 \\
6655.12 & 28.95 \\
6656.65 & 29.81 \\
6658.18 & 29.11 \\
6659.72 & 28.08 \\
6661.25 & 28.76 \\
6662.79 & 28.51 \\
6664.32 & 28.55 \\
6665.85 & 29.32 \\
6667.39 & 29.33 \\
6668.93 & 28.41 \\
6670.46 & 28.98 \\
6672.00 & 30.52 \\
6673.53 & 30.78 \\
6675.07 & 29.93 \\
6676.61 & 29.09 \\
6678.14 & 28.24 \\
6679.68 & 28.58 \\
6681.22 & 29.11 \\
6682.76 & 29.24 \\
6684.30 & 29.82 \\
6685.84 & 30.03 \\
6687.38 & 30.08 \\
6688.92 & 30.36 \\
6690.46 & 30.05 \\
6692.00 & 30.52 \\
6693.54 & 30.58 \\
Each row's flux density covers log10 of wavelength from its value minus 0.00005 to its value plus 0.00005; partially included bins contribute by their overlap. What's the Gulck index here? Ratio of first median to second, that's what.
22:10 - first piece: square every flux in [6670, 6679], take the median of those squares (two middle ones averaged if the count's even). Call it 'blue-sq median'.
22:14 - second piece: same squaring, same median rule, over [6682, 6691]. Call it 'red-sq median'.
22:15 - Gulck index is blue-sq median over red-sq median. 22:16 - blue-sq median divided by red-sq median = 0.965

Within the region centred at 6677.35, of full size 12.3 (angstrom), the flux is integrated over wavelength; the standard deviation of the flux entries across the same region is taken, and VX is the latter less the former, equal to -361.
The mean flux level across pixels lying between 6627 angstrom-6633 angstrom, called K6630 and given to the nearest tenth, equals 30.0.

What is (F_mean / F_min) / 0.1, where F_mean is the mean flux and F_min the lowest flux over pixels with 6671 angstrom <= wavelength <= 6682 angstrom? 10.4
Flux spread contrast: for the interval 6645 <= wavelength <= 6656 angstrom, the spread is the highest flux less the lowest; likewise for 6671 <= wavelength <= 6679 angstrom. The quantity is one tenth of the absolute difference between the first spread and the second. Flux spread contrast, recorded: 0.17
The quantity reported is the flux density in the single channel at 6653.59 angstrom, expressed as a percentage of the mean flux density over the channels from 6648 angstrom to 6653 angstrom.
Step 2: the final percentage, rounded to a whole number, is 99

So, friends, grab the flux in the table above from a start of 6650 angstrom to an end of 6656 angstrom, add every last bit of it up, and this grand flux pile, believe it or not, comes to 116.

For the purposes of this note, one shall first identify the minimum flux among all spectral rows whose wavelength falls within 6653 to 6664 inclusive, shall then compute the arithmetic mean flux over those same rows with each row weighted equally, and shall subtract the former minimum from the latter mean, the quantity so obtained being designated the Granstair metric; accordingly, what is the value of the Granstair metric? 0.76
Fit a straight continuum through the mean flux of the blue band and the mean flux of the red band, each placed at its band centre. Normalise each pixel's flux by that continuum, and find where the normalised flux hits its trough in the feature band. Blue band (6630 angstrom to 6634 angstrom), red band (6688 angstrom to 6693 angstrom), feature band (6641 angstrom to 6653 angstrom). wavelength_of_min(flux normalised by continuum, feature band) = 6645.93 angstrom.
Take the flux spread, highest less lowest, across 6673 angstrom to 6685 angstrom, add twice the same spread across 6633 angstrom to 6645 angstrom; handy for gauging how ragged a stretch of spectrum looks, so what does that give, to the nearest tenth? 5.9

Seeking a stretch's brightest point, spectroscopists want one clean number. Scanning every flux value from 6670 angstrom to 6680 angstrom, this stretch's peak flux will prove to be 30.78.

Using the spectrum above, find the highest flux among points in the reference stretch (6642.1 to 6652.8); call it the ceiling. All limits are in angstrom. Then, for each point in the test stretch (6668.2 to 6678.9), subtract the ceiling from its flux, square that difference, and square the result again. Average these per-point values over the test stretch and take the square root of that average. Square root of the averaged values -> 1.5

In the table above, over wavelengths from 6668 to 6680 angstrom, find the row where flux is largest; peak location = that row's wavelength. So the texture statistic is 6673.53 angstrom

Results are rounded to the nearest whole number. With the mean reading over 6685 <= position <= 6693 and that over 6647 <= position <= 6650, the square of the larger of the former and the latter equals 913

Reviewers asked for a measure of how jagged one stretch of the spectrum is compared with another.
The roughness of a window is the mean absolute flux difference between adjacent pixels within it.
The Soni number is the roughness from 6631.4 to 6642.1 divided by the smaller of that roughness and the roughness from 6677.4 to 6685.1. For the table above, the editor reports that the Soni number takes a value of 1.04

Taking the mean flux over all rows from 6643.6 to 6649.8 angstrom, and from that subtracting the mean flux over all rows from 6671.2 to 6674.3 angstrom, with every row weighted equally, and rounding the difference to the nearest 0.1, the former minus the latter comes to -1.9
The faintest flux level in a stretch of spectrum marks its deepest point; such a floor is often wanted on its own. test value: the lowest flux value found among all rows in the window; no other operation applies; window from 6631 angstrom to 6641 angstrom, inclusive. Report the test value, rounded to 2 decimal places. 28.73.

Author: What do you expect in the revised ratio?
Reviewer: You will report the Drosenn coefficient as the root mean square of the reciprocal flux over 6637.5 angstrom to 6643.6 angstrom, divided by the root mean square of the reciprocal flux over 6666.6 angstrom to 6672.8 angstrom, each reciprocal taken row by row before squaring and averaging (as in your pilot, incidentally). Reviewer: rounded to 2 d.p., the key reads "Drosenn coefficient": 0.98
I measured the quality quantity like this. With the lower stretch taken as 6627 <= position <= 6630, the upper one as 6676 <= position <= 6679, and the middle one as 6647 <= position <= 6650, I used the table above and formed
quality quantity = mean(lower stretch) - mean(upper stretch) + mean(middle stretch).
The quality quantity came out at 30.9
